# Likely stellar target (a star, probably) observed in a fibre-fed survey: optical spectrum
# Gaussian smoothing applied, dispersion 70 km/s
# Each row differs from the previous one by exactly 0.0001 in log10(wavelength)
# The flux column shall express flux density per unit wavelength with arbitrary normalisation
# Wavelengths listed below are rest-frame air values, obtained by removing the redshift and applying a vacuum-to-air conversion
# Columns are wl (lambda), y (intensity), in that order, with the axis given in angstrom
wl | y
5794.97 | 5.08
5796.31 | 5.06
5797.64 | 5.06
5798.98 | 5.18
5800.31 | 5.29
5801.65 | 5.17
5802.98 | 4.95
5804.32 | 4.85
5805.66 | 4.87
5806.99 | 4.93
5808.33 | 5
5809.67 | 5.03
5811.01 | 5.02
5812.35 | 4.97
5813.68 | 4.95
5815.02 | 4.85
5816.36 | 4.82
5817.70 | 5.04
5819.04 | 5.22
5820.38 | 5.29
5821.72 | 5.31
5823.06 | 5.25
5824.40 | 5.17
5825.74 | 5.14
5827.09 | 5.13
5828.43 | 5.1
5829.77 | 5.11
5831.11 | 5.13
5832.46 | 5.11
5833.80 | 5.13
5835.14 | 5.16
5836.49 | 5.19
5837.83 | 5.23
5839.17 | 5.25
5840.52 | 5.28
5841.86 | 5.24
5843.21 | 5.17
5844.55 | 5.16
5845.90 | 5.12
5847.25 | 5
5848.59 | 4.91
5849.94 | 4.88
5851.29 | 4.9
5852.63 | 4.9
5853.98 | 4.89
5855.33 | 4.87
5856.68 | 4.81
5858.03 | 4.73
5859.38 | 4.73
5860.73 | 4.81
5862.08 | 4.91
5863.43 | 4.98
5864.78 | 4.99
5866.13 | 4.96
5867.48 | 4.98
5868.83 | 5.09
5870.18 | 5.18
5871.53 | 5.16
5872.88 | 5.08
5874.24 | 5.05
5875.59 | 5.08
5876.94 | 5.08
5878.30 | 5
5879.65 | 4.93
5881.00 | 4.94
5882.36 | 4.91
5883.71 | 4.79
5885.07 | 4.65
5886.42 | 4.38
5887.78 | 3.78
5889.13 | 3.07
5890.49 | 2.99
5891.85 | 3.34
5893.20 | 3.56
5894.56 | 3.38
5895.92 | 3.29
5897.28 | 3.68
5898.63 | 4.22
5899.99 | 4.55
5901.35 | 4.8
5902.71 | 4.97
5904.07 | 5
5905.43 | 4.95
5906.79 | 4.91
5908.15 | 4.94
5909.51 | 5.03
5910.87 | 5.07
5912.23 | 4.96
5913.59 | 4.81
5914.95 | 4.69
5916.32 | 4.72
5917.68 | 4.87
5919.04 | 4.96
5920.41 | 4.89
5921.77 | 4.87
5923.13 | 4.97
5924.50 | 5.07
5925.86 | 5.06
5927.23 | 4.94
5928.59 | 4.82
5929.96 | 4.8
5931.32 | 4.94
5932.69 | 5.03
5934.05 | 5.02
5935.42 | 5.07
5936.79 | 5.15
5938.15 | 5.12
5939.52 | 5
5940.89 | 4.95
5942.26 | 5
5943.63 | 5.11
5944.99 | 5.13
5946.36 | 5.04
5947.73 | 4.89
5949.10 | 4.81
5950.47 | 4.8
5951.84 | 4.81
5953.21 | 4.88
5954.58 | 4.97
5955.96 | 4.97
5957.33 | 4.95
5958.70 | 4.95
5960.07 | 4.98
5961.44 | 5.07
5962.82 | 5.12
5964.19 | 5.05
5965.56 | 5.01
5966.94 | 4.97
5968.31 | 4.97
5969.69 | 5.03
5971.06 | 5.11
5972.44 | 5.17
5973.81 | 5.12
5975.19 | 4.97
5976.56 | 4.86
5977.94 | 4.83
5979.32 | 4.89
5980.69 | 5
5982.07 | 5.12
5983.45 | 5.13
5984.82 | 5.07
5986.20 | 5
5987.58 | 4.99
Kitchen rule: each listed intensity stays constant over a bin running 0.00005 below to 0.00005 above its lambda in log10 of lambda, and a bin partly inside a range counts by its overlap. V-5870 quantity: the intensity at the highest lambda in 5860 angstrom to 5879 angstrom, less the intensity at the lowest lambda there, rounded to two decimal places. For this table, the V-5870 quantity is 0.19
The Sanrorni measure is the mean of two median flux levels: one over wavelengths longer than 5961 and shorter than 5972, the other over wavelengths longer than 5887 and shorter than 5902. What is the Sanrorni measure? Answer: 4.30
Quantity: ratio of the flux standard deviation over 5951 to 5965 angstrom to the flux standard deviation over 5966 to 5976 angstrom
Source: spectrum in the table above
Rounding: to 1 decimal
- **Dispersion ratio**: 1.1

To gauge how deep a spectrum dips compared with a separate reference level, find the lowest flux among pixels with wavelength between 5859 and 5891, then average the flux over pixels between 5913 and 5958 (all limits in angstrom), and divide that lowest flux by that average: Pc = 0.60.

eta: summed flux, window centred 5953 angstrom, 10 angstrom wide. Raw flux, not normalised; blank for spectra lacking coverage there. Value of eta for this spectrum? 34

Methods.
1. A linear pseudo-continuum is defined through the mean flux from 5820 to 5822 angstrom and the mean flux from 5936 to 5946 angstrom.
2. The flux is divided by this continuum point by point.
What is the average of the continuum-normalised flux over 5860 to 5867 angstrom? 0.945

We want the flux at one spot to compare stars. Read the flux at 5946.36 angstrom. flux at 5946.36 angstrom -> 5.04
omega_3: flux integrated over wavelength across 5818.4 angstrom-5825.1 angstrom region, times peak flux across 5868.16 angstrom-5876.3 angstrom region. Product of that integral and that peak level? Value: 182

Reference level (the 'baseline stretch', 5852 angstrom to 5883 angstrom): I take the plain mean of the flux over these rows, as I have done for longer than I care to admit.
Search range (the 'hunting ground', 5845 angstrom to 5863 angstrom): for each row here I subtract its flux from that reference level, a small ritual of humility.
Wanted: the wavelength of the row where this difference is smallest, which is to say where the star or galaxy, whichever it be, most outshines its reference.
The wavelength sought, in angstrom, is 5845.90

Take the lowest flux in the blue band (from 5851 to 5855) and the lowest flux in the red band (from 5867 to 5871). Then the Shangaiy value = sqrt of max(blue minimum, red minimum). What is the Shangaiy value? 2.23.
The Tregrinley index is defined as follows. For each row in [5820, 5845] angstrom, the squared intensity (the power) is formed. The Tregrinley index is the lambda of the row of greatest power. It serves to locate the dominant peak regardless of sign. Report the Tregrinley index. 5821.72 angstrom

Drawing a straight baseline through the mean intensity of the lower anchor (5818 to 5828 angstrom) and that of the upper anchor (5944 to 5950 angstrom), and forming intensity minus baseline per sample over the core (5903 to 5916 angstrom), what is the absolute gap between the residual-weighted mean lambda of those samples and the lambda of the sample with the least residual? 3.8 angstrom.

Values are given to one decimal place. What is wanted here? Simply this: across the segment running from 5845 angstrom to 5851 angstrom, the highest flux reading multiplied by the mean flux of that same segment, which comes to 25.5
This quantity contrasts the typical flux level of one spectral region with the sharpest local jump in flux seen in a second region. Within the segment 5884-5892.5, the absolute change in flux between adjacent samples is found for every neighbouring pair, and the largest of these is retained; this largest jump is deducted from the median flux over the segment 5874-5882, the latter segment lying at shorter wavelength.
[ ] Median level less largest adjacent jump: 4.3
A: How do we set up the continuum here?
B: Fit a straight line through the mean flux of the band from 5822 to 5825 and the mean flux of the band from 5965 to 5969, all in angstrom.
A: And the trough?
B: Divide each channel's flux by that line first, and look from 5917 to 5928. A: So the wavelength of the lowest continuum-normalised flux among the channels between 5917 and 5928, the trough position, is 5917.68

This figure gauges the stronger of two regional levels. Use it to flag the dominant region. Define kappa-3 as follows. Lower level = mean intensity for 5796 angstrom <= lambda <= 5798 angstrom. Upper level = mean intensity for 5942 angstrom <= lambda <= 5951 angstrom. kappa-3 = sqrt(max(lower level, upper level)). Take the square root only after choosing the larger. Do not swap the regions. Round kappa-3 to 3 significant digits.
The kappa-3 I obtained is 2.25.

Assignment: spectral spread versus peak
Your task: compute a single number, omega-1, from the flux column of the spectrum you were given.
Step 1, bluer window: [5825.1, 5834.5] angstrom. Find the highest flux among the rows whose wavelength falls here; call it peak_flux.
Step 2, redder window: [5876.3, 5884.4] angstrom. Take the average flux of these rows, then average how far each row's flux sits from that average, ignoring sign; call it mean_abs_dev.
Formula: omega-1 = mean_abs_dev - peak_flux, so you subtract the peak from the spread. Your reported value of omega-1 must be -5.07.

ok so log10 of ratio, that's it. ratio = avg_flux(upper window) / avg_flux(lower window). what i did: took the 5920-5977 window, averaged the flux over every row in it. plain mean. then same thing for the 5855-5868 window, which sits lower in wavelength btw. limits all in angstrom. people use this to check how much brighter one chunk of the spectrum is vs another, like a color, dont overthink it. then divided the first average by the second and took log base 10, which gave 0.010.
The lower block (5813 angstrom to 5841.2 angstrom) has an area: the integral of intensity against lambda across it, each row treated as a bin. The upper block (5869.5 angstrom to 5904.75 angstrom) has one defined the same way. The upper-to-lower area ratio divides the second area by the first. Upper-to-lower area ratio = 1.1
